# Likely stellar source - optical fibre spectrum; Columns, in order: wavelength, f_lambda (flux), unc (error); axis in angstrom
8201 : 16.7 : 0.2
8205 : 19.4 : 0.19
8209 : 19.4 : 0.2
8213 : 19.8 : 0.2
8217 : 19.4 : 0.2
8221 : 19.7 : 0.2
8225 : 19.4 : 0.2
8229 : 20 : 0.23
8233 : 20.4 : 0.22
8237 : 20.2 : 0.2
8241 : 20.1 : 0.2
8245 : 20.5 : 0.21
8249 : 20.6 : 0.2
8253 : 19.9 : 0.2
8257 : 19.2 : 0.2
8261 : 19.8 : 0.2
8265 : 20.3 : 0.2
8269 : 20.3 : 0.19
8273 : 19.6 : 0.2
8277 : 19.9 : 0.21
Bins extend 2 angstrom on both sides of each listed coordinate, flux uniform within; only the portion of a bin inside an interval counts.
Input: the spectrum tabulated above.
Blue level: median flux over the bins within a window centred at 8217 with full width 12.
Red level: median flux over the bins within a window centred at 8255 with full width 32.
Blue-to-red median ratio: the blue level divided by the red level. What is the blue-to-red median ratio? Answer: 0.98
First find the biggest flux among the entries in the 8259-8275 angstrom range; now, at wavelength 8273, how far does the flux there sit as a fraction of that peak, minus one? -0.034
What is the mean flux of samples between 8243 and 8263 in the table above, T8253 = 20.0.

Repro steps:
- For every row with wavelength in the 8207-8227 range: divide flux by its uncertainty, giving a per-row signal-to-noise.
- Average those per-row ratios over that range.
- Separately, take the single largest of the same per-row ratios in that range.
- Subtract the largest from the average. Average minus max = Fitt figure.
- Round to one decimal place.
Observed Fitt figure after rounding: -1.3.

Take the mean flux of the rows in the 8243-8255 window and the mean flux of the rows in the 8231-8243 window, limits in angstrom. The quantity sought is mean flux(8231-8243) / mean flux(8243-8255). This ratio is 0.995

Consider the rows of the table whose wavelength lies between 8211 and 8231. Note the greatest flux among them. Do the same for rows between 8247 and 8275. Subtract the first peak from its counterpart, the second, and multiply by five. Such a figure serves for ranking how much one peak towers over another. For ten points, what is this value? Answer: 3.0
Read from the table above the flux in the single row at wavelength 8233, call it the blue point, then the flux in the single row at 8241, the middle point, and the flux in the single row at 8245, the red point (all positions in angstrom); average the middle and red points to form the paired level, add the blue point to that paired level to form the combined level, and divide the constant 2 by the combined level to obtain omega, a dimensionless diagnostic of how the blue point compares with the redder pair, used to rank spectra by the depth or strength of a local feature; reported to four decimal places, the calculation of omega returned 0.0491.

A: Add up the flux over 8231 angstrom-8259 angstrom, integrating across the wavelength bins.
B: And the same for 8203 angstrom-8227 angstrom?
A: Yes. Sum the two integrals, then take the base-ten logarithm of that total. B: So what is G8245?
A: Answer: 3.01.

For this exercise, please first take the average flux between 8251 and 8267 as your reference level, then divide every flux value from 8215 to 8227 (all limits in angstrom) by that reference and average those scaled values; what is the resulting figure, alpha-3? 0.98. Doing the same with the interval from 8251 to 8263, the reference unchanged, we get 0.99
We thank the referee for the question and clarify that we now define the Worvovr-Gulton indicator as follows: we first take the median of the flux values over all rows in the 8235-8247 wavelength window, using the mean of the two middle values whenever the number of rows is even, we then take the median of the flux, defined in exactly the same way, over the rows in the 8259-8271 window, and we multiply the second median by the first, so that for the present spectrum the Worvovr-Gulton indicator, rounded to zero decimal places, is 410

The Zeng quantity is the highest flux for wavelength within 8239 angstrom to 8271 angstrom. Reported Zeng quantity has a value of 20.6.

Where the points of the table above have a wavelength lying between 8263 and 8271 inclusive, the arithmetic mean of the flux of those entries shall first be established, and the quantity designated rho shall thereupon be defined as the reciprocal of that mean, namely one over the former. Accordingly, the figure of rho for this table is 0.0493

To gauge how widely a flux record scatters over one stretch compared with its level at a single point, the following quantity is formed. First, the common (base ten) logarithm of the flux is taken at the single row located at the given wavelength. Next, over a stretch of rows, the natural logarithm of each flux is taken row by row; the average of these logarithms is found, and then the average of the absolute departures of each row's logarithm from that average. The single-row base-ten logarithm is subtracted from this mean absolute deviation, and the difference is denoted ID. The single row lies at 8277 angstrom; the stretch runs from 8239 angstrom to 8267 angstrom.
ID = -1.281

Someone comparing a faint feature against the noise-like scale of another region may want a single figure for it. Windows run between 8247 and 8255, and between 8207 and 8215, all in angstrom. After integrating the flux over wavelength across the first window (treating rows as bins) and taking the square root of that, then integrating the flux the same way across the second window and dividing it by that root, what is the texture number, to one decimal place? 12.3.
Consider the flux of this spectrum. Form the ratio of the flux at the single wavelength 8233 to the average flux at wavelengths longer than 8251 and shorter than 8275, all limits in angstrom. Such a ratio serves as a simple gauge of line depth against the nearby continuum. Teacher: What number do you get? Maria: 1.03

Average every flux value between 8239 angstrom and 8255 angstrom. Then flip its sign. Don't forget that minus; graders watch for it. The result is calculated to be -20.3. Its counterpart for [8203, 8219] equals -19.5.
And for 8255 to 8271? -19.9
